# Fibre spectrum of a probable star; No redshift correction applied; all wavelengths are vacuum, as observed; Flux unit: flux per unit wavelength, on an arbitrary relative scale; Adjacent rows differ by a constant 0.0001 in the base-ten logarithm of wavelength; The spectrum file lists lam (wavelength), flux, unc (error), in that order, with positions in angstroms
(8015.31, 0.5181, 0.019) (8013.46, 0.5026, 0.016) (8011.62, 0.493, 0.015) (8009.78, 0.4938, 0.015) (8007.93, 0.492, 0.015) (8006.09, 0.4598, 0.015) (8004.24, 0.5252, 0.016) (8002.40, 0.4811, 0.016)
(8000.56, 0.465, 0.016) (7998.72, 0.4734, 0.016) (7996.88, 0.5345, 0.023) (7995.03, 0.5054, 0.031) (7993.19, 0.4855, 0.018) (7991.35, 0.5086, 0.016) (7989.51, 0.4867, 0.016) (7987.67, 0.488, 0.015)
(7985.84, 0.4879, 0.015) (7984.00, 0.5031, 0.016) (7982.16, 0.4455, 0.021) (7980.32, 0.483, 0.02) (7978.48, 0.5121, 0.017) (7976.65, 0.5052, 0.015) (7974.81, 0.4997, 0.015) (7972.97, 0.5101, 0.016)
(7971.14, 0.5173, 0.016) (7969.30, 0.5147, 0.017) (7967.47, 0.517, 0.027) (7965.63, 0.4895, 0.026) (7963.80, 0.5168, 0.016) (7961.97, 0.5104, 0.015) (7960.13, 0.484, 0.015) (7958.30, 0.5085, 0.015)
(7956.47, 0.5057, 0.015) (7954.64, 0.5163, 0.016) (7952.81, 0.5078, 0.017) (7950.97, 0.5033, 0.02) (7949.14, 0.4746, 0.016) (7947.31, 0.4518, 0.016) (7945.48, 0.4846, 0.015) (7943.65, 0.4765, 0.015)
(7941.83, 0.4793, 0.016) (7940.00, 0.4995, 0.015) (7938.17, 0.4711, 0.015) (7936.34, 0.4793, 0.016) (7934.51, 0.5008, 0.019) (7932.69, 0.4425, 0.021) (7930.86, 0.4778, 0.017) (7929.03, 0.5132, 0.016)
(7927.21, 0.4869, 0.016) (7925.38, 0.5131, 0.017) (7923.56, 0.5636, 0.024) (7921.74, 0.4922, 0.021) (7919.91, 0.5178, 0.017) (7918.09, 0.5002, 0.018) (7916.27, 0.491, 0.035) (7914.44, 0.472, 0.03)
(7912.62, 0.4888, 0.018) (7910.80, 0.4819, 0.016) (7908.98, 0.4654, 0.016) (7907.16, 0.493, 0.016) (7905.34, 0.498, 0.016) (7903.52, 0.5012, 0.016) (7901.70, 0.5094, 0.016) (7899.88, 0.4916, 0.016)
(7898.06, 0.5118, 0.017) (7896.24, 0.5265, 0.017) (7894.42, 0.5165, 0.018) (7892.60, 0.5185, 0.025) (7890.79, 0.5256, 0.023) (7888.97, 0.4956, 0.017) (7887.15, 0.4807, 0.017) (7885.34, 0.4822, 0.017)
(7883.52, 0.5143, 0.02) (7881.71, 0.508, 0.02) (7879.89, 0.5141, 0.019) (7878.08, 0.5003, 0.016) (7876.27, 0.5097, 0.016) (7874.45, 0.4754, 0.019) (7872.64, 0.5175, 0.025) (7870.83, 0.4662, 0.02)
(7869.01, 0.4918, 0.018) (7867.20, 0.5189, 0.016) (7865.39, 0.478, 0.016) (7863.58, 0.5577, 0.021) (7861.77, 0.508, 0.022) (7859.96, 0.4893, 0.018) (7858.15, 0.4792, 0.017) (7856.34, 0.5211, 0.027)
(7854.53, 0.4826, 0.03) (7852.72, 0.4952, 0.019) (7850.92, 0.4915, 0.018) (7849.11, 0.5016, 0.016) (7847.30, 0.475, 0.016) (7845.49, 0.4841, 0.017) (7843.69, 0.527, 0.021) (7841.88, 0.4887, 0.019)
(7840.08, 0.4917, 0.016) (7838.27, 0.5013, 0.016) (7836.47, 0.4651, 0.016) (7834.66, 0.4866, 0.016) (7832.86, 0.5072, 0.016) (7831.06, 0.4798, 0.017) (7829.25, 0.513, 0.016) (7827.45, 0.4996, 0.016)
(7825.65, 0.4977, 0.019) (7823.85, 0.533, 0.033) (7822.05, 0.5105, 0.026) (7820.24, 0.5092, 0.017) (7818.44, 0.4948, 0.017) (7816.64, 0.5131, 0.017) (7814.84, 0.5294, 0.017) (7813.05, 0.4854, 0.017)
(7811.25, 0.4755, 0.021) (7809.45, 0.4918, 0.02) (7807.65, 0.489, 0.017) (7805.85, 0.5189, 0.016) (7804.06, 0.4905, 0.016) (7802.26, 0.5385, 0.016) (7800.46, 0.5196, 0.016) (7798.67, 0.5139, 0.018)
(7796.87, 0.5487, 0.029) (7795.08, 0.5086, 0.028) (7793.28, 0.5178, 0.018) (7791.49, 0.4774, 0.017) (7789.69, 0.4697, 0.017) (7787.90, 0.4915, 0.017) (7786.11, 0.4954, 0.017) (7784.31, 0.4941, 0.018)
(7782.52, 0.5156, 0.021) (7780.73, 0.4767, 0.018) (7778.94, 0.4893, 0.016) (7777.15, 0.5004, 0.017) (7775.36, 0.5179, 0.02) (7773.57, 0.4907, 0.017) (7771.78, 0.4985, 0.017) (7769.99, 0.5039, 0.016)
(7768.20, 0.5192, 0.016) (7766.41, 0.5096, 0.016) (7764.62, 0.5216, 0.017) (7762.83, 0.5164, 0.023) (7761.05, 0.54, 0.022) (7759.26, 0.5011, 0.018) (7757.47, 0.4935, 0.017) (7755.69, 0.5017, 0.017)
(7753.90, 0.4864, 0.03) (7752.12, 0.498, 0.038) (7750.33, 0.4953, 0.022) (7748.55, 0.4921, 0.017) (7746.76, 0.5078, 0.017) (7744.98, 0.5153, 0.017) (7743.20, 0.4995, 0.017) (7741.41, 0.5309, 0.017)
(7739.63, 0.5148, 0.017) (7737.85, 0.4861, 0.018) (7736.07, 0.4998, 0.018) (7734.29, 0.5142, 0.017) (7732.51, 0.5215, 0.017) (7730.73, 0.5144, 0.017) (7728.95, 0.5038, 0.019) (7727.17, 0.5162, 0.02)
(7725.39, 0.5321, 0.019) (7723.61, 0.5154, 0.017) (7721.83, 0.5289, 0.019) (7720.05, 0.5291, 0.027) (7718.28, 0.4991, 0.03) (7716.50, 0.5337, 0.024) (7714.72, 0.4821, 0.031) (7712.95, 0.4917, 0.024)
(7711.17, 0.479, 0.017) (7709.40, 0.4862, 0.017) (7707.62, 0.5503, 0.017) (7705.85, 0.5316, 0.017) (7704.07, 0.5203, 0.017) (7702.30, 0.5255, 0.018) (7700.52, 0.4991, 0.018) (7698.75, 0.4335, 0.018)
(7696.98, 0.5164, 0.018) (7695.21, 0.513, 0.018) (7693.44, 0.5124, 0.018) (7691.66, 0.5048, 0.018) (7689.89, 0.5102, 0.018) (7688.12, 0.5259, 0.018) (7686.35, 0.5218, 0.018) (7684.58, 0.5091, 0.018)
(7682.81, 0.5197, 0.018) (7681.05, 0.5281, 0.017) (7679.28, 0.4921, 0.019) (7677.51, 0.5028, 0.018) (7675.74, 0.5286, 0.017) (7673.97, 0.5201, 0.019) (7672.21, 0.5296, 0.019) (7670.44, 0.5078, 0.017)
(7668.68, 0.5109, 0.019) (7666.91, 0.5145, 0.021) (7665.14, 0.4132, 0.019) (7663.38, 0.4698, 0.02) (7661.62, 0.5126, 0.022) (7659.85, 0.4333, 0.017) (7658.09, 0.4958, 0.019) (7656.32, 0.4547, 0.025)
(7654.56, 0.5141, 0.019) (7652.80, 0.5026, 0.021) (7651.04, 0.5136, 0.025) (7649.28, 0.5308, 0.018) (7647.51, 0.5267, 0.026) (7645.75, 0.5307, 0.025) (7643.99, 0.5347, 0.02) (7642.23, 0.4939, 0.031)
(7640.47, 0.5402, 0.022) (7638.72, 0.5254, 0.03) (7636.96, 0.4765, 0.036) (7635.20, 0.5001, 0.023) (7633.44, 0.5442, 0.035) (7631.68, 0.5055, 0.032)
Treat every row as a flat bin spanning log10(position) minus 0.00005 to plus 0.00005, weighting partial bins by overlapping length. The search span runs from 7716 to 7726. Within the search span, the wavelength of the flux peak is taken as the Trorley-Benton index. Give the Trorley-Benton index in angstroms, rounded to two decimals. 7716.50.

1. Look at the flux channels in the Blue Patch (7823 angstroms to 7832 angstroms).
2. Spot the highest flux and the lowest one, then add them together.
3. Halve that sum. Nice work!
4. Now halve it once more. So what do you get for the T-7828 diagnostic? 0.253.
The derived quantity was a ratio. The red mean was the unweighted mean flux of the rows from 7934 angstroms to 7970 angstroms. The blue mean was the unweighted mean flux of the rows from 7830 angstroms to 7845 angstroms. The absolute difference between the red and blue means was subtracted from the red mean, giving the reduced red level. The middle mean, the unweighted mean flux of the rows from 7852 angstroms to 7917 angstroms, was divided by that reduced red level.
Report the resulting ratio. 1.01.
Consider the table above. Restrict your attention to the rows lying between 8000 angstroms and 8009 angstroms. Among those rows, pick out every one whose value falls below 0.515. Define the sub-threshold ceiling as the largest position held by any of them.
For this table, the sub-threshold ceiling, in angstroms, 8007.93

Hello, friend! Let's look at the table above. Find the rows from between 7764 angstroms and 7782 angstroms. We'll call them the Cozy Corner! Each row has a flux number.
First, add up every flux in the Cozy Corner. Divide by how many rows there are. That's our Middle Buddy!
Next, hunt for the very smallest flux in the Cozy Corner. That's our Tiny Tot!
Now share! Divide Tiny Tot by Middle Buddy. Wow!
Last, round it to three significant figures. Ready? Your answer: 0.948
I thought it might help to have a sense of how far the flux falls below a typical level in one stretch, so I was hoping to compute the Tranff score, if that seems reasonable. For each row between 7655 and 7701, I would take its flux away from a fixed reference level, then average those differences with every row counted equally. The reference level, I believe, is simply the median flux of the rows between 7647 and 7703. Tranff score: 0.013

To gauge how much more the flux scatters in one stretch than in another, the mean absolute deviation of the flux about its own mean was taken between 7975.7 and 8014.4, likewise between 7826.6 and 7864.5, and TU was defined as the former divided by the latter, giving 1.0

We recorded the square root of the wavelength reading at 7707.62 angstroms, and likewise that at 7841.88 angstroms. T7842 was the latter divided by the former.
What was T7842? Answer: 0.94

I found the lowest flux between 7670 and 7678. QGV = 0.5028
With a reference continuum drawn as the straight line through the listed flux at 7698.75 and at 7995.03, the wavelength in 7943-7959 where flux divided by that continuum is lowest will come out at 7947.31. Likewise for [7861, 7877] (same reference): 7870.83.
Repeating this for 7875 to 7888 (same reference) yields 7887.15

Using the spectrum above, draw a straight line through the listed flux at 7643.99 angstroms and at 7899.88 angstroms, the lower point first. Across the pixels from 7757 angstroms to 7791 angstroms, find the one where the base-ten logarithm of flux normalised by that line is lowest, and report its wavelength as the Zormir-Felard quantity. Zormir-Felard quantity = 7789.69 angstroms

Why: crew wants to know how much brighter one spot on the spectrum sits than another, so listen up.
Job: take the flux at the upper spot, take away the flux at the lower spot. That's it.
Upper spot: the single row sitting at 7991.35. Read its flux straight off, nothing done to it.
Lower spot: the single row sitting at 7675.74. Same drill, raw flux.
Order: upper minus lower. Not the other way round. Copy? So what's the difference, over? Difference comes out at -0.020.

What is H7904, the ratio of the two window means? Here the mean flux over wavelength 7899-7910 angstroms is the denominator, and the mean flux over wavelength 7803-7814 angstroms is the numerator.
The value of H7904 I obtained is 1.00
